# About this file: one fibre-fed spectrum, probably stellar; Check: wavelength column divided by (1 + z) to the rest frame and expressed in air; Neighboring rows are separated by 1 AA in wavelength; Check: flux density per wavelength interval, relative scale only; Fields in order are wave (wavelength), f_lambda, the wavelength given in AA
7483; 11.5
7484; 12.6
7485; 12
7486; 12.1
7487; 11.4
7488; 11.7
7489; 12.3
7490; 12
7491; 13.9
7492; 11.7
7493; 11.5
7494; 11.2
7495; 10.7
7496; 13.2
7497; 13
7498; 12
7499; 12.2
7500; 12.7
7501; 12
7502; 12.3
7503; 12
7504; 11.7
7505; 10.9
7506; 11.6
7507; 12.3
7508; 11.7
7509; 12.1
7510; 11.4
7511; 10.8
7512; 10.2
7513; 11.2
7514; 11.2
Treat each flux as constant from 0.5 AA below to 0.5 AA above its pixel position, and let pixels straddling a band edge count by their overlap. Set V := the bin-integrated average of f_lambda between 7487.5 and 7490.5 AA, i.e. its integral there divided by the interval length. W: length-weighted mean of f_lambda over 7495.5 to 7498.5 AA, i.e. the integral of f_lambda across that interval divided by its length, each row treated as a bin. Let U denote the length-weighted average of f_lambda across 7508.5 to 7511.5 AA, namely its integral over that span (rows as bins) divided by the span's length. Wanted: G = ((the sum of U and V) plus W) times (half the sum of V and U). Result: 424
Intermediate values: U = 11.4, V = 12.0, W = 12.7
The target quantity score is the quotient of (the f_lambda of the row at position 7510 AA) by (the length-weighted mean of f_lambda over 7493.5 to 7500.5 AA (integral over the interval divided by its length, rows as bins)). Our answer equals 0.939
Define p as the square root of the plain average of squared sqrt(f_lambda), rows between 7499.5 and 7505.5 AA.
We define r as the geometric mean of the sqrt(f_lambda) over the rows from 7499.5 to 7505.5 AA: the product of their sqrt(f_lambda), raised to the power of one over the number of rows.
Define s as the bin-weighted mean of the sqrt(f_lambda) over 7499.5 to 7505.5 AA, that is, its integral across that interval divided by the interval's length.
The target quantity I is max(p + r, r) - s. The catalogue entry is 3.45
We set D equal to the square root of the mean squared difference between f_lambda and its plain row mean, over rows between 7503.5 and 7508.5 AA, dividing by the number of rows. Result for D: 0.4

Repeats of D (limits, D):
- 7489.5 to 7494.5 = 1.0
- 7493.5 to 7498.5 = 1.0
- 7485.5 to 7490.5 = 0.3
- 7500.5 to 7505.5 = 0.5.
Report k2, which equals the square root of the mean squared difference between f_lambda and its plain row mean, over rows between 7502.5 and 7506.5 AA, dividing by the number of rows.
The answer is 0.40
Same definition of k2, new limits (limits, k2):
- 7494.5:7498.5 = 0.99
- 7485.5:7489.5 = 0.35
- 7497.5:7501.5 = 0.29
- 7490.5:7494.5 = 1.07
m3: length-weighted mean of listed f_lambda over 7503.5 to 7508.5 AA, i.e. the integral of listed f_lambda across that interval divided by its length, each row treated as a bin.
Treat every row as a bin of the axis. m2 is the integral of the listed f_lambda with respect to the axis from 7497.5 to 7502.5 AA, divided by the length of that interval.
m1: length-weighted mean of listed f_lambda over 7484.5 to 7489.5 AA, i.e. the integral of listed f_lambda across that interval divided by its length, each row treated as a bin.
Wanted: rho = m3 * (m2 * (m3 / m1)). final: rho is 139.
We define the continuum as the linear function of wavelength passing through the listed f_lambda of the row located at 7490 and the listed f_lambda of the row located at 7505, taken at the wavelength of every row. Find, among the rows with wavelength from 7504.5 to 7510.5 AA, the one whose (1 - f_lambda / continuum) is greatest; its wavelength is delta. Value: 7505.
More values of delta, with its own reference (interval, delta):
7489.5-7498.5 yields 7495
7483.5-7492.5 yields 7487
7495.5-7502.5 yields 7498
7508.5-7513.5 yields 7512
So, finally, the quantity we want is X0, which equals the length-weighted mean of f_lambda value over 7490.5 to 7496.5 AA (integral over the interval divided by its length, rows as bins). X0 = 12.0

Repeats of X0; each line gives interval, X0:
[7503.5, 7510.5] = 11.7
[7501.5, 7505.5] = 11.7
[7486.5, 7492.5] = 12.2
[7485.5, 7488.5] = 11.7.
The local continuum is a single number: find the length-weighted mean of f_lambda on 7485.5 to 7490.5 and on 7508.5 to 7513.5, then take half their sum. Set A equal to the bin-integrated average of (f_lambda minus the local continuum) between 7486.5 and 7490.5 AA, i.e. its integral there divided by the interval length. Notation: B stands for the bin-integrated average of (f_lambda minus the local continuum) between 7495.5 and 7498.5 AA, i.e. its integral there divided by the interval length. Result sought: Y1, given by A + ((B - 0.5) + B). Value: 2.3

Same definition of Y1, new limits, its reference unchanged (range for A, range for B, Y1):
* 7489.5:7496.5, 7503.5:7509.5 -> 0.4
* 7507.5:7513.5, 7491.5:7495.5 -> -1.3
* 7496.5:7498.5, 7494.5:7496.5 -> 1.3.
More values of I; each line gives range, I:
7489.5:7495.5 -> 3.44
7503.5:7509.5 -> 3.42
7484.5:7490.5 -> 3.45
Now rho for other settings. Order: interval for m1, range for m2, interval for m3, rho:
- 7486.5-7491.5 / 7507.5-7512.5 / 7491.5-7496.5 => 125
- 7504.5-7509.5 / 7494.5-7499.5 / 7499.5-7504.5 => 154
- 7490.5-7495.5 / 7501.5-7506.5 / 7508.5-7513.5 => 123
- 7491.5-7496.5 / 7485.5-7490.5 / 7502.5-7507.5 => 140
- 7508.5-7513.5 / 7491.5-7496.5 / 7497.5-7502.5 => 157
